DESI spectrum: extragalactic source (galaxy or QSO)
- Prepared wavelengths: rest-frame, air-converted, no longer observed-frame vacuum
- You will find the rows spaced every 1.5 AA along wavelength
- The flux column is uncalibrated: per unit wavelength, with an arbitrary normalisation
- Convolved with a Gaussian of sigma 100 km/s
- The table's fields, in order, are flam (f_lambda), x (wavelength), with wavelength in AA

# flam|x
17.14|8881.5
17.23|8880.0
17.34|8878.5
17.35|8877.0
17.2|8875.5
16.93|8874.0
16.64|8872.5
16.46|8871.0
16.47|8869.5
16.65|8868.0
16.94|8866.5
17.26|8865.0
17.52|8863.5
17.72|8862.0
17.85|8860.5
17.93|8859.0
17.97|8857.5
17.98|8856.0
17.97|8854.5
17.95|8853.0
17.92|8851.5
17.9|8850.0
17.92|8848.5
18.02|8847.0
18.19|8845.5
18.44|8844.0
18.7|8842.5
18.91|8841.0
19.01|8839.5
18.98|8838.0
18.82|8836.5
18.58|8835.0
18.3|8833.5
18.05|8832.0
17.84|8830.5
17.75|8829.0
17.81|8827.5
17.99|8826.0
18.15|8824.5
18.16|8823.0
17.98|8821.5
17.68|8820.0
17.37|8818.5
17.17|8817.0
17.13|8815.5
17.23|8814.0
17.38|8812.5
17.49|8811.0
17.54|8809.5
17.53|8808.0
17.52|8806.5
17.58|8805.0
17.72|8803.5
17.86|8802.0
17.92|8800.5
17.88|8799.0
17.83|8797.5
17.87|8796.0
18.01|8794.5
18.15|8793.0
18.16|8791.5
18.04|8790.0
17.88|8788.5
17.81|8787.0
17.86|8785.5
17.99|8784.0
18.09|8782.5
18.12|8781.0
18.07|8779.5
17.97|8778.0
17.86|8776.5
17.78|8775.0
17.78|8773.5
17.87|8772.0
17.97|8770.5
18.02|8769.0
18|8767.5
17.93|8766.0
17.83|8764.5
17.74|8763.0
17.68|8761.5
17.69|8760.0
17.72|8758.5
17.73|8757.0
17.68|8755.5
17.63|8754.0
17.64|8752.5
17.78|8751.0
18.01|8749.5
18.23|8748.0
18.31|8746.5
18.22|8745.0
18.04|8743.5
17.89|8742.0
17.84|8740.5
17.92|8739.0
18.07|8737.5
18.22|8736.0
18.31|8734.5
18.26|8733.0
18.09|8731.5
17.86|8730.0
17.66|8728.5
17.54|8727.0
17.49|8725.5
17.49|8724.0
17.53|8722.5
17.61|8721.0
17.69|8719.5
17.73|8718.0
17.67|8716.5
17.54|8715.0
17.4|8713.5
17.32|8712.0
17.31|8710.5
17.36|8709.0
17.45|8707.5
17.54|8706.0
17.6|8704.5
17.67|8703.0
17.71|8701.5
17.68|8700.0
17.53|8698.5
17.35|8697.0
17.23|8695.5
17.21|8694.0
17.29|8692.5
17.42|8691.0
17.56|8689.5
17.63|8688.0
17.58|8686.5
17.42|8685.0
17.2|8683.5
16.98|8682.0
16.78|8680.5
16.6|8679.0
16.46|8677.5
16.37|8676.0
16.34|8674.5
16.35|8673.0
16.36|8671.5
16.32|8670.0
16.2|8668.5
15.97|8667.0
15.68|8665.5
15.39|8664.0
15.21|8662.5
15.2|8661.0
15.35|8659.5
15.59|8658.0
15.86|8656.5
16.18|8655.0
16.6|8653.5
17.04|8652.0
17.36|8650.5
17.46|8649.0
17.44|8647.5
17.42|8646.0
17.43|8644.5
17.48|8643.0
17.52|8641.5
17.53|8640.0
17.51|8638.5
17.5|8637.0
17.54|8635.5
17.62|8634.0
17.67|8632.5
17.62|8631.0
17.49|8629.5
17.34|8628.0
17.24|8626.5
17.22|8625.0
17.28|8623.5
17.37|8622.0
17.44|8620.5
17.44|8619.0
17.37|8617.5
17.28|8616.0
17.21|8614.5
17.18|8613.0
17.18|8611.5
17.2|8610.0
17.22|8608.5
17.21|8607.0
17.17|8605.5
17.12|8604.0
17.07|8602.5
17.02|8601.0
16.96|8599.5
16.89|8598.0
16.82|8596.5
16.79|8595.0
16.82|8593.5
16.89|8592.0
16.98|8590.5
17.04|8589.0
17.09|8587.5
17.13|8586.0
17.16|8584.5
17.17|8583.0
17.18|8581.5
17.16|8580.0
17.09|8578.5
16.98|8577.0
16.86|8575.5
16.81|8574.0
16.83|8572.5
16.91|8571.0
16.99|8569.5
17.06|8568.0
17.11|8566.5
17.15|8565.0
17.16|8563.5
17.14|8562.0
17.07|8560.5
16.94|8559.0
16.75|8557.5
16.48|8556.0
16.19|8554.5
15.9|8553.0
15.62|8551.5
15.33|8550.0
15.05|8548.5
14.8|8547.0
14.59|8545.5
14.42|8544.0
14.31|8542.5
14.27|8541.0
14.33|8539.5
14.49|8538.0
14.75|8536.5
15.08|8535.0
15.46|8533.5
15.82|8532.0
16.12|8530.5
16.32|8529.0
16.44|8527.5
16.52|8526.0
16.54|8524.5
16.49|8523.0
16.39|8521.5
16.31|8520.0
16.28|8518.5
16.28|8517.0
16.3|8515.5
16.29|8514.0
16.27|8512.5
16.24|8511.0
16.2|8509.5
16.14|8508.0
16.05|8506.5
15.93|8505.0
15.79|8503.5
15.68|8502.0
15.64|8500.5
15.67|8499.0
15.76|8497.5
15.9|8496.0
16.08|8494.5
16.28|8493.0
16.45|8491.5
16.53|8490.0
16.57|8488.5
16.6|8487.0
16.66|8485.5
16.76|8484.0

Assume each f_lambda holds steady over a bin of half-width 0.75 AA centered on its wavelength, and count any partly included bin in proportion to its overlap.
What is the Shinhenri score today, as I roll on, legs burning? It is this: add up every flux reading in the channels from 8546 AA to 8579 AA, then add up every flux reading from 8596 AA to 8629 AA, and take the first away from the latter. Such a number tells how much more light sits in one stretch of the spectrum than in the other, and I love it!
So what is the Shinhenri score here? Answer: 14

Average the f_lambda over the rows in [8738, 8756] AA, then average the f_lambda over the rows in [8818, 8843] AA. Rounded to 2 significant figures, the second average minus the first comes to 0.31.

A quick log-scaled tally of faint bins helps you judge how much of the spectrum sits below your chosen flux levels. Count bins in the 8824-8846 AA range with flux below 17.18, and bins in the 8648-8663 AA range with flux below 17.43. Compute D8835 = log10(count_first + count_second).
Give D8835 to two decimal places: 0.95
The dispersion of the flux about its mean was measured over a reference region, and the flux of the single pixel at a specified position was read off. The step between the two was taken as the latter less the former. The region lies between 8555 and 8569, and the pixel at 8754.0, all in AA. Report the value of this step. 17.4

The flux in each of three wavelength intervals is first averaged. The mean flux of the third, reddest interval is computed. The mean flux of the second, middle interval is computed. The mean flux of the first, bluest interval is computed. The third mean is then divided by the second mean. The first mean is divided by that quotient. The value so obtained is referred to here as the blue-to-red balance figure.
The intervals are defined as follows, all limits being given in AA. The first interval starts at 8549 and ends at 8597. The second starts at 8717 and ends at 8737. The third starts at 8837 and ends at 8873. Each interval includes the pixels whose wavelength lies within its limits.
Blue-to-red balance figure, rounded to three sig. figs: 16.8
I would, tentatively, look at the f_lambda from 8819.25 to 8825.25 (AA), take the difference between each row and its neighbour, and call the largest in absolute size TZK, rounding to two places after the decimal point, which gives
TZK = 0.30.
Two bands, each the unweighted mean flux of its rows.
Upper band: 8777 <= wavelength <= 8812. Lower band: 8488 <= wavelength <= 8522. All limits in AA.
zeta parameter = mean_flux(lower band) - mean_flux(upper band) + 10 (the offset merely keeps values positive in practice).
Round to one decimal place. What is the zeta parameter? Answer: 8.3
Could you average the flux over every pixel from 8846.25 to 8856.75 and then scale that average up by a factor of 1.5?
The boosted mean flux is 26.9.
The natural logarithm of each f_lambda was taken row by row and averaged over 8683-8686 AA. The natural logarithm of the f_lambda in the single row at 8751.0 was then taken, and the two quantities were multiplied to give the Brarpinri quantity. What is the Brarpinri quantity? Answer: 8.21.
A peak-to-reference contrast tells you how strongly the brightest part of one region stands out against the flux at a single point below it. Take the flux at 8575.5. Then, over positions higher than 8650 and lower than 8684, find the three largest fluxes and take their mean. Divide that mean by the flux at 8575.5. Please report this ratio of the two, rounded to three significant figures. 1.02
